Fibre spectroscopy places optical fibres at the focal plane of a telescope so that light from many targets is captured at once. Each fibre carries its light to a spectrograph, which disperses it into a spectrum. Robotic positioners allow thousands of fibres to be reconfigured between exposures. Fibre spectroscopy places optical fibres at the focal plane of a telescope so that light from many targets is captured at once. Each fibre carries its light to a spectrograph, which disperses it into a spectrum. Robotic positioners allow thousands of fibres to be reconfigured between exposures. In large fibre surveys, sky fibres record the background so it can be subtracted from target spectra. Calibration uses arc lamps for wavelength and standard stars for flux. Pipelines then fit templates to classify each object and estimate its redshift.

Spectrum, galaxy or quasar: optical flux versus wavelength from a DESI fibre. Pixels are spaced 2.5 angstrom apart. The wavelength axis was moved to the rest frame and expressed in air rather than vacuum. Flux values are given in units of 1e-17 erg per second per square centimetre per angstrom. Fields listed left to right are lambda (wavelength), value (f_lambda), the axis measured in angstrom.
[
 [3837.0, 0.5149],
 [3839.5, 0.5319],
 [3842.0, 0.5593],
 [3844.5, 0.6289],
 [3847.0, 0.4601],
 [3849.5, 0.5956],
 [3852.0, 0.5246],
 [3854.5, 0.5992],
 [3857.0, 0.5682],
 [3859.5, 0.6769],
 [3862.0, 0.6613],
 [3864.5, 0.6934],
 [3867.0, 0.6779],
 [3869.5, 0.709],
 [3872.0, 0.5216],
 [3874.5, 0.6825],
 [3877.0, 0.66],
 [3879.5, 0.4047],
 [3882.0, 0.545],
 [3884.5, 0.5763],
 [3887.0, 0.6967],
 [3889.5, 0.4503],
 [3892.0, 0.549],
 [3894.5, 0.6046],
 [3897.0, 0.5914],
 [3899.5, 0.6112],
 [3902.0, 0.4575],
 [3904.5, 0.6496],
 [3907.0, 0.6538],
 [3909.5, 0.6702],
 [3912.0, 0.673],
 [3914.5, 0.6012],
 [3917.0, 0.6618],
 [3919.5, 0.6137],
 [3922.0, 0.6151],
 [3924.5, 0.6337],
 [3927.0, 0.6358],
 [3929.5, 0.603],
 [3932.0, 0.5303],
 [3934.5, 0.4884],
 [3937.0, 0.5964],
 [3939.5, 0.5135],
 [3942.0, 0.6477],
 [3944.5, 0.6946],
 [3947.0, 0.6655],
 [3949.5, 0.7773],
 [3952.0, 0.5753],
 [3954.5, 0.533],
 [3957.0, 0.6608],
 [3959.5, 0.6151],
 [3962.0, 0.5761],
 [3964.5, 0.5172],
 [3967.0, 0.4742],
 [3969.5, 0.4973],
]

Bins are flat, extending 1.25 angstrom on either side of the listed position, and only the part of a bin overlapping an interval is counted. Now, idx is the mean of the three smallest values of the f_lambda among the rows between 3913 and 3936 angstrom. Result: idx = 0.540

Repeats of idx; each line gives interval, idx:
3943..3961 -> 0.574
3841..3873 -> 0.502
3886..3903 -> 0.486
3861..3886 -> 0.490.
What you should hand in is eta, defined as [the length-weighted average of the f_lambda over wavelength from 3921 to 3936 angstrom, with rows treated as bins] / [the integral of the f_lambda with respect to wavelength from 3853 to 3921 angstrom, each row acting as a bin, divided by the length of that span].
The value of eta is 0.96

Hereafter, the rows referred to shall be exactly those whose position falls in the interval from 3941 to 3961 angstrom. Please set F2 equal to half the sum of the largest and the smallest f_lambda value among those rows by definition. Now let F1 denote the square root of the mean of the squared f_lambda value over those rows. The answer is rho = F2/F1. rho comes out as 1.01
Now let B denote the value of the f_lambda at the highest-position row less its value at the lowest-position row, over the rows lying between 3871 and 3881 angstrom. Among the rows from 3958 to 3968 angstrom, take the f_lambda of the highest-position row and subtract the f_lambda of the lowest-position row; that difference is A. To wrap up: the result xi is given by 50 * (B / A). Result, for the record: 41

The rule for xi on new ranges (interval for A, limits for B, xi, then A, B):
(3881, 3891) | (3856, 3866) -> -66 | -0.09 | 0.125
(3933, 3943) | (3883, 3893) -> -9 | 0.16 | -0.027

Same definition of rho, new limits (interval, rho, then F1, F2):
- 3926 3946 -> 1.00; 0.59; 0.59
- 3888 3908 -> 0.96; 0.58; 0.55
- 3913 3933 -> 0.97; 0.61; 0.60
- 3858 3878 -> 0.93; 0.66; 0.62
